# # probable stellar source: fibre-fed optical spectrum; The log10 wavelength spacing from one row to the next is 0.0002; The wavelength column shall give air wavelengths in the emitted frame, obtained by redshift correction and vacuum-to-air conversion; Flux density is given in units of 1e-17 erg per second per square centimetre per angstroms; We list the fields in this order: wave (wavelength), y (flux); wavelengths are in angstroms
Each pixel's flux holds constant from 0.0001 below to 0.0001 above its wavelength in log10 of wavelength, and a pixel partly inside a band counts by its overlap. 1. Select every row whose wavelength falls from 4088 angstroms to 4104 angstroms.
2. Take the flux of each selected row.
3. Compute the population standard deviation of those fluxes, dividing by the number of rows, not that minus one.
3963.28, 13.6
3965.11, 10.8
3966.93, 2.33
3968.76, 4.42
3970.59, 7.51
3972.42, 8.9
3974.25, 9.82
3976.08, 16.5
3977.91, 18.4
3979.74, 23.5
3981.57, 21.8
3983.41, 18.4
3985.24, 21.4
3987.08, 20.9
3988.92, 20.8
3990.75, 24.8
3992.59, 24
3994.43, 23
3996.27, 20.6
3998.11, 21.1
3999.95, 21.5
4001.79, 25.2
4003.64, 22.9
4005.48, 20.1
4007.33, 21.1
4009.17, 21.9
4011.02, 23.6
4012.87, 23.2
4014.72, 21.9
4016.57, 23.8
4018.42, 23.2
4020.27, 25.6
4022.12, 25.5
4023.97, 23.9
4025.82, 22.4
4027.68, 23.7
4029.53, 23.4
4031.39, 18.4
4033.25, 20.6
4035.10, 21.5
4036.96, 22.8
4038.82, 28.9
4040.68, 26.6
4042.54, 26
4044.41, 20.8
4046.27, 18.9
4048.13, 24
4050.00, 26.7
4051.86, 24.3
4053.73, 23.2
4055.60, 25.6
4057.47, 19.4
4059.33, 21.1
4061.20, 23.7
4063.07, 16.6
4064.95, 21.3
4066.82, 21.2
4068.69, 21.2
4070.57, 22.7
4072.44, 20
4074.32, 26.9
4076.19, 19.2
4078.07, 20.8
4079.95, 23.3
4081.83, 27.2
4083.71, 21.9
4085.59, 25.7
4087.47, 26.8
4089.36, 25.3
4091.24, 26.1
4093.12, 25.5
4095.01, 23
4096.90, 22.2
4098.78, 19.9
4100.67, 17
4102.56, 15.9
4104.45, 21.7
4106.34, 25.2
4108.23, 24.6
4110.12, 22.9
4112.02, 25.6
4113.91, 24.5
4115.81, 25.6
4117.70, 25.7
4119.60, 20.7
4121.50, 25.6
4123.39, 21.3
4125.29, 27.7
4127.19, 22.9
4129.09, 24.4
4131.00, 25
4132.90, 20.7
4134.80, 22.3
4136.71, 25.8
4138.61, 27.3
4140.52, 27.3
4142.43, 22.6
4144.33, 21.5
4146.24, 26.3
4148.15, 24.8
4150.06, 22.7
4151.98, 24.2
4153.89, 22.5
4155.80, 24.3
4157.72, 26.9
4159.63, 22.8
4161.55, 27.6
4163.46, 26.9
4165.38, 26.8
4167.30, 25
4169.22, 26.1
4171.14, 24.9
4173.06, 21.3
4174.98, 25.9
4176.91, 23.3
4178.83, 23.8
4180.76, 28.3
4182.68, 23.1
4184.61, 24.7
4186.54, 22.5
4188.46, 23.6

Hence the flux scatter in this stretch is 3.7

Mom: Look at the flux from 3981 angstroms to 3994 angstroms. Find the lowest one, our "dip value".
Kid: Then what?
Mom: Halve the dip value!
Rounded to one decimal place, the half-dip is 9.2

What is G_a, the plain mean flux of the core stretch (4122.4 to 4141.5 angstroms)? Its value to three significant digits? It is 24.5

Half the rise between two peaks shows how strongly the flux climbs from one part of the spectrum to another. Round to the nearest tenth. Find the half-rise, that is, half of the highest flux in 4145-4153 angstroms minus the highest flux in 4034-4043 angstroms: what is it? -1.3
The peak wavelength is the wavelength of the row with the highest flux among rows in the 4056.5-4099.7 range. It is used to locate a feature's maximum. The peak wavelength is 4081.83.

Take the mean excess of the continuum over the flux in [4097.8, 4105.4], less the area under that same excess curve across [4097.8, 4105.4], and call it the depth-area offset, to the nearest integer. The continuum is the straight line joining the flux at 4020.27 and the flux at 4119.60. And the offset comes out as -19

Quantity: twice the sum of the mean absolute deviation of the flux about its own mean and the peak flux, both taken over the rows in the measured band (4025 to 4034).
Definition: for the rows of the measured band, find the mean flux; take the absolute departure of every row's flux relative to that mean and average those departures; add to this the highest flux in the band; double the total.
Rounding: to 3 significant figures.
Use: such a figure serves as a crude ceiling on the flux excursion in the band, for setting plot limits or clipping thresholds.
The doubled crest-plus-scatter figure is 50.9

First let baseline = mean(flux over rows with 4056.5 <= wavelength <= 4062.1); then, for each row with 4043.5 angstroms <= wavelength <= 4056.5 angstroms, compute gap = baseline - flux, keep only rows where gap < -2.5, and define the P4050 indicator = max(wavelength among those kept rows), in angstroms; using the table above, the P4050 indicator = 4055.60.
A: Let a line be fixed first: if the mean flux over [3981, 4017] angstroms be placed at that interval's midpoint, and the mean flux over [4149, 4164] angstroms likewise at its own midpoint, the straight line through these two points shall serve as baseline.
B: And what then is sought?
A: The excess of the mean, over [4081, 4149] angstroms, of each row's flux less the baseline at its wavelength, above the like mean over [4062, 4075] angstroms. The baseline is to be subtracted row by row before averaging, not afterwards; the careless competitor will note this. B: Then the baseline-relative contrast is 1.7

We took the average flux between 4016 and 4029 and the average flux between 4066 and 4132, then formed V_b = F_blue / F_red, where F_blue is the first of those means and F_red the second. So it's 1.03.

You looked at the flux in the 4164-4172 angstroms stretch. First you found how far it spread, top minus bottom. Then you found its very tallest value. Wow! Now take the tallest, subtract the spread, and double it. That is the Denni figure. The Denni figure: 50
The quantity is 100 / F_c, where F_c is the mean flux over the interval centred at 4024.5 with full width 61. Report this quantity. 4.34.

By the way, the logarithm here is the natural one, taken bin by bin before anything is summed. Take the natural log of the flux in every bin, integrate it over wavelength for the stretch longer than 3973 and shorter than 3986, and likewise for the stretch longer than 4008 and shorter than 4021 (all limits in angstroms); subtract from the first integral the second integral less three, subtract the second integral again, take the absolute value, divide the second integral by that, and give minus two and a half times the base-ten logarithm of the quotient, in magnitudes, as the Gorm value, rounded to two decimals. 0.02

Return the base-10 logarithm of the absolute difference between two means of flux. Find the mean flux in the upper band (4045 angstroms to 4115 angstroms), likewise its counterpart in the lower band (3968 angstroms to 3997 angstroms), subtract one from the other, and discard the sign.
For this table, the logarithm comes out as 0.69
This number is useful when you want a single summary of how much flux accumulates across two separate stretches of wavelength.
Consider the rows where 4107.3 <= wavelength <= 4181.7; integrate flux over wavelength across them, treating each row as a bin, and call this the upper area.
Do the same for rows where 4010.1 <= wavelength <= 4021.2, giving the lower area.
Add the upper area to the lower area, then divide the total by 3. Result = 697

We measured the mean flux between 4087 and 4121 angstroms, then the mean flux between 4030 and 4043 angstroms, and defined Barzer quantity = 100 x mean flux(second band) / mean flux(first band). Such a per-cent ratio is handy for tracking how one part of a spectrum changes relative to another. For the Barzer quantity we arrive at 101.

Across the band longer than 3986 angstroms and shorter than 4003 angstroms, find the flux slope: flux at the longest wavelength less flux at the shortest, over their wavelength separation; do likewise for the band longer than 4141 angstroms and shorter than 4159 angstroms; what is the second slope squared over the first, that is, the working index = 0.27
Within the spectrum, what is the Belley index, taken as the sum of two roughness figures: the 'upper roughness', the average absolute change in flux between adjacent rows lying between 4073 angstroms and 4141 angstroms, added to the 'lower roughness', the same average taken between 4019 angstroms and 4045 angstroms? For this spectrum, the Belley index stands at 4.9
